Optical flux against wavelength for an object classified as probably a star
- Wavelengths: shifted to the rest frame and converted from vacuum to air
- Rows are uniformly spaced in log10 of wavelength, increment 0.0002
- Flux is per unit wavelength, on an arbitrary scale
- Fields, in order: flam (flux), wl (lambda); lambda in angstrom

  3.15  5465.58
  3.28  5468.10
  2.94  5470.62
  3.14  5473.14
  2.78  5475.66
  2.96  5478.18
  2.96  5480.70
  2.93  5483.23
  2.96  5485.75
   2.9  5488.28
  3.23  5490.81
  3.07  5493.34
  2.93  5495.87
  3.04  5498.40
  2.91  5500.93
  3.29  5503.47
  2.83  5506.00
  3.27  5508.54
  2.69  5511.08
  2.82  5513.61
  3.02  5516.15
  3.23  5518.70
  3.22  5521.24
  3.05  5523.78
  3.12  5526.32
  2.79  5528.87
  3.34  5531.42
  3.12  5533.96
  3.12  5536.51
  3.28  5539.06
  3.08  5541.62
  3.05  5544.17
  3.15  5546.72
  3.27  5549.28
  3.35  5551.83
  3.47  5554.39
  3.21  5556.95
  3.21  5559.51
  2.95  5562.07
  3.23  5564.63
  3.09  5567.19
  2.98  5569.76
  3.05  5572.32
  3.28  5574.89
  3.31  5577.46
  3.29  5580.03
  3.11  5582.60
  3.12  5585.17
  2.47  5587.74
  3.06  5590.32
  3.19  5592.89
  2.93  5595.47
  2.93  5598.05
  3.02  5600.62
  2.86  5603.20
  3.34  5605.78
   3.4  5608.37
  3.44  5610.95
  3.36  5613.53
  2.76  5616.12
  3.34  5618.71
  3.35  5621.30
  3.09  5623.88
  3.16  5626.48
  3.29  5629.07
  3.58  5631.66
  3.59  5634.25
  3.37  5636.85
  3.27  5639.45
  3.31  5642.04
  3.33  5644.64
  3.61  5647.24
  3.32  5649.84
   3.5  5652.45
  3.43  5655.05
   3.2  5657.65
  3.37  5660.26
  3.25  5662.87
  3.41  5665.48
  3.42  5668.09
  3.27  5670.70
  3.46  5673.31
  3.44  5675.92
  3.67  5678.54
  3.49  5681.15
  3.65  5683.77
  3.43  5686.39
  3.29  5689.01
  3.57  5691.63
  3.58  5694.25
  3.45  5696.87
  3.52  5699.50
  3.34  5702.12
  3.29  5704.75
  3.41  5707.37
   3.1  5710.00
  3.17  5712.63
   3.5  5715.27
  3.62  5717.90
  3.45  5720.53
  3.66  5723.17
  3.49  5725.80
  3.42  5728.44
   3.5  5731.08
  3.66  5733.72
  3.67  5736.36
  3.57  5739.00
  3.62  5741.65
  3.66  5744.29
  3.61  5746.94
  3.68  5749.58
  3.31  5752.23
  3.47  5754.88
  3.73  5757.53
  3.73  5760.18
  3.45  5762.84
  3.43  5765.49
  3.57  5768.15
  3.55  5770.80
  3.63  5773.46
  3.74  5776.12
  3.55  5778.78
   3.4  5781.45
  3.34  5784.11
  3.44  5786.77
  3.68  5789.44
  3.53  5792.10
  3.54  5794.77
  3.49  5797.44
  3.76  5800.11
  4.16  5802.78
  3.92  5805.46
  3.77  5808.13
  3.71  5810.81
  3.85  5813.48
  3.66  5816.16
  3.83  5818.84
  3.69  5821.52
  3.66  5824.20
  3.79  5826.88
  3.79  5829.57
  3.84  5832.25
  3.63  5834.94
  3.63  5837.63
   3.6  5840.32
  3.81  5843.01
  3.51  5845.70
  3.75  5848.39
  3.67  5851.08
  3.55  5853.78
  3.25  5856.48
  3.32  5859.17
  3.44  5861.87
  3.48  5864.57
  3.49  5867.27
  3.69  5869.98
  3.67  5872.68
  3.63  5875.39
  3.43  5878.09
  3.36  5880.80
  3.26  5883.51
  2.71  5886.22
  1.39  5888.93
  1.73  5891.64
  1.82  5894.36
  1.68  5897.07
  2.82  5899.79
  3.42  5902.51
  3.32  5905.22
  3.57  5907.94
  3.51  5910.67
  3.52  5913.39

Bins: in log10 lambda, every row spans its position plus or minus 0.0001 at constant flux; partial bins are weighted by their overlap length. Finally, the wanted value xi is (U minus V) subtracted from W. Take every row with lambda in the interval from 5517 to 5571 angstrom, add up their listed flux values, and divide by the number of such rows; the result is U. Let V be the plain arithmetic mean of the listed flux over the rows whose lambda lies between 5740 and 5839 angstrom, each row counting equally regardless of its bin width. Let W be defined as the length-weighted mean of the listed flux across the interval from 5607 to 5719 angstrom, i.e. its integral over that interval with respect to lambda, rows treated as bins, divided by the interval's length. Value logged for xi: 3.87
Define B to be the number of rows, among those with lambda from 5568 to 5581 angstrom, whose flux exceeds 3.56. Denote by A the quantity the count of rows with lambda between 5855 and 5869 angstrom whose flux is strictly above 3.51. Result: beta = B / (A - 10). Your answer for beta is 0.00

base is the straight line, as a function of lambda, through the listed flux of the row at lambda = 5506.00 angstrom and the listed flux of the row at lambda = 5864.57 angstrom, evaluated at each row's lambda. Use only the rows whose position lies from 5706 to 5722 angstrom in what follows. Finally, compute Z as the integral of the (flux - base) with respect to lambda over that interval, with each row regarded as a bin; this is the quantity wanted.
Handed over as 2.7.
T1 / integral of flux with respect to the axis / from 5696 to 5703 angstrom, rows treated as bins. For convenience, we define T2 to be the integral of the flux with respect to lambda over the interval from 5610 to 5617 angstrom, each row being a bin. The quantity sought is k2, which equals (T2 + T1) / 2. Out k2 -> 23.2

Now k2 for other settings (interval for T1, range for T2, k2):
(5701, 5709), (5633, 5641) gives 27.0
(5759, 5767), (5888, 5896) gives 20.8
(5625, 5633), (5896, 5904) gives 24.1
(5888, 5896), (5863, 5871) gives 20.8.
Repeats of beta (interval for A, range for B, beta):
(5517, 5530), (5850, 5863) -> -0.10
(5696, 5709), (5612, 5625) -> 0.00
